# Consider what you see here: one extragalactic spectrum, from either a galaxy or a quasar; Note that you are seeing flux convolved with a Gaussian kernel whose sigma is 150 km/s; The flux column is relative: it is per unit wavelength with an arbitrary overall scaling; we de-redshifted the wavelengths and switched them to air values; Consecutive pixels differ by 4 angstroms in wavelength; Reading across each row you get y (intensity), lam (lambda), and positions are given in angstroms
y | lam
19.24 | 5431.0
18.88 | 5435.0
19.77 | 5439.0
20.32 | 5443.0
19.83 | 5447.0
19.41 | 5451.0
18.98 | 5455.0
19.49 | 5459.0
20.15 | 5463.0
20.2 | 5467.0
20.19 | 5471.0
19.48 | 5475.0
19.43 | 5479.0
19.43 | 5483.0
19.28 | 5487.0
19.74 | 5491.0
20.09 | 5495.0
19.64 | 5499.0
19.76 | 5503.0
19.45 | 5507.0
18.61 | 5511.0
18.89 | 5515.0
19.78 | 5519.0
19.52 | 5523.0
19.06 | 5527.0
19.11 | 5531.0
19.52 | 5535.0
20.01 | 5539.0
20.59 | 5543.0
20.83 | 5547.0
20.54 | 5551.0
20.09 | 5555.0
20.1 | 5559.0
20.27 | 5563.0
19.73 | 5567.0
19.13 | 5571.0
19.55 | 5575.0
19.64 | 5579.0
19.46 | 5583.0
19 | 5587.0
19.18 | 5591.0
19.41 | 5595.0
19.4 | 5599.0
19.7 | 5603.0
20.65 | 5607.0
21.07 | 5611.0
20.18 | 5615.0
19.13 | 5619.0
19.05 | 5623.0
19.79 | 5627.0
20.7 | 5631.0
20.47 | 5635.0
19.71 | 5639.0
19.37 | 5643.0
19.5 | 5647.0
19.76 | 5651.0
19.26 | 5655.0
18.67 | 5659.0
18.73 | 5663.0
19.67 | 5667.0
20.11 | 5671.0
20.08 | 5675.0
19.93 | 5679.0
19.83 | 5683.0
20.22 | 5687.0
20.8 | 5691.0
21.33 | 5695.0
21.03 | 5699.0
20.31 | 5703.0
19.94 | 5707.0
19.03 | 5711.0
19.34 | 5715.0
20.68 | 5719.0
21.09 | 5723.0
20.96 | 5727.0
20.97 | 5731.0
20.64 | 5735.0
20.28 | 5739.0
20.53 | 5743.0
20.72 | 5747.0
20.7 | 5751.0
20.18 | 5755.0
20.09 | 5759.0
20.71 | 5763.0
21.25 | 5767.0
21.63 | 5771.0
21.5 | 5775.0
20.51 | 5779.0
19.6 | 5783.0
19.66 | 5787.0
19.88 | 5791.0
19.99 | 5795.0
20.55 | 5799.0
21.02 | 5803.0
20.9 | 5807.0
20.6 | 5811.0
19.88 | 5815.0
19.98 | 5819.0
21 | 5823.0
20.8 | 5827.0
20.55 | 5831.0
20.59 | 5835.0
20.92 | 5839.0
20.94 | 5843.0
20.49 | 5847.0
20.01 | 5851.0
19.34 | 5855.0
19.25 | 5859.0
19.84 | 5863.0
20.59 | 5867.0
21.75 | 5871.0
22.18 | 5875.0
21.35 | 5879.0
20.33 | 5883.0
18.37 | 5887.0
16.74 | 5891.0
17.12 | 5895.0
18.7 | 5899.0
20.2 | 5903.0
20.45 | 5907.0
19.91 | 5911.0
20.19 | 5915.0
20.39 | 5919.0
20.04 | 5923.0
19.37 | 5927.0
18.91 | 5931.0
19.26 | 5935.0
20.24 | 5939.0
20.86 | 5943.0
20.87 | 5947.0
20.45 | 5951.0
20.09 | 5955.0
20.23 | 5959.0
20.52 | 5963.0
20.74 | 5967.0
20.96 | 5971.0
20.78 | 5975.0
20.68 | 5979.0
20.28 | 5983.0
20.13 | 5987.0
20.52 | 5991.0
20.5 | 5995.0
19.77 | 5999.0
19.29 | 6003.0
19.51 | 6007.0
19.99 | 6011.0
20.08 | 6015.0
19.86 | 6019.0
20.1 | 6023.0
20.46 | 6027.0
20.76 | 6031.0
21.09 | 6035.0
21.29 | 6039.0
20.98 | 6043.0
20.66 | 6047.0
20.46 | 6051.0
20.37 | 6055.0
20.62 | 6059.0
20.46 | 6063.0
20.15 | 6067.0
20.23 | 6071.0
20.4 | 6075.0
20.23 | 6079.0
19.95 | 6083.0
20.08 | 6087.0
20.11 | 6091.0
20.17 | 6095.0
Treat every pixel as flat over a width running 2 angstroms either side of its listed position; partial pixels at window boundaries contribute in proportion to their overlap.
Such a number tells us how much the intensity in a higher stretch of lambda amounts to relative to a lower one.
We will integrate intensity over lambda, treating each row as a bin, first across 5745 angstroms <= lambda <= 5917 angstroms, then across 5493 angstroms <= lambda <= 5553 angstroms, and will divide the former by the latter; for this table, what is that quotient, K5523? 2.95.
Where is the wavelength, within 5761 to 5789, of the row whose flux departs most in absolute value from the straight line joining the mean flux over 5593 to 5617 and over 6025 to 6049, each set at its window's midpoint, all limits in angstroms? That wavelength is 5771.0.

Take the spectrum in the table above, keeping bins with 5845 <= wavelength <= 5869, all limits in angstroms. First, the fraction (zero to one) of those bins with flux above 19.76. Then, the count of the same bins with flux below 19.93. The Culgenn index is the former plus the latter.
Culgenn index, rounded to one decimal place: 3.7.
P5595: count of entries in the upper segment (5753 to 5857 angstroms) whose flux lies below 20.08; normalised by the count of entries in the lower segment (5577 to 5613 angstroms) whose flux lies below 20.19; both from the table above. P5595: 1.1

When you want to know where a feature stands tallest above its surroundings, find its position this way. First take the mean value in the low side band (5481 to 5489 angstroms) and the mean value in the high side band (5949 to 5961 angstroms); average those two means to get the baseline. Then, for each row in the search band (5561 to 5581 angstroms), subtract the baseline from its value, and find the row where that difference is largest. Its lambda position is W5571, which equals 5563.0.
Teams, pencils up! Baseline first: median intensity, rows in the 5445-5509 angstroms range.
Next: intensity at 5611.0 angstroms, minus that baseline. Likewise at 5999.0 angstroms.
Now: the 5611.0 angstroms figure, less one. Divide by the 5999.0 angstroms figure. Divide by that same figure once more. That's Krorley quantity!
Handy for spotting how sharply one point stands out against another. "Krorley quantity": 12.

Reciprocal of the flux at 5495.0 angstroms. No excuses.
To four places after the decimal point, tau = 0.0498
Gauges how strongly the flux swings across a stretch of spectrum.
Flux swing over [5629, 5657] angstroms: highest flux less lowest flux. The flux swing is 1.44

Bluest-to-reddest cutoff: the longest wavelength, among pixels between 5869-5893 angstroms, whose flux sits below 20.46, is 5891.0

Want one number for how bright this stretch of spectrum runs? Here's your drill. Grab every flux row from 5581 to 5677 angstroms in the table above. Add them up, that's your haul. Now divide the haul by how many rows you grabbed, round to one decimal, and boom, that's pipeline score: 19.7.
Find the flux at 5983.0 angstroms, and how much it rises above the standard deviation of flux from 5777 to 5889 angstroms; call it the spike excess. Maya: 19.5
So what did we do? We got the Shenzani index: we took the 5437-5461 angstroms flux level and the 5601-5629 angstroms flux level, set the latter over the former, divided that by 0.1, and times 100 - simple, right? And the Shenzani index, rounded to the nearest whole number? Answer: 1016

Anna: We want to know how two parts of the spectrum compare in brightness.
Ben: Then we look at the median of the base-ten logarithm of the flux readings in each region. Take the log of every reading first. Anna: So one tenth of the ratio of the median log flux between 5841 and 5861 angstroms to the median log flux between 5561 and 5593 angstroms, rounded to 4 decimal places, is 0.1009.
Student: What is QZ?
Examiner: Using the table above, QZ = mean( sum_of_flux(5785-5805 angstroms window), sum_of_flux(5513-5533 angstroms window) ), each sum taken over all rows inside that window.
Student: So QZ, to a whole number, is 99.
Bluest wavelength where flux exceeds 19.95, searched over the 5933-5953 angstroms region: 5939.0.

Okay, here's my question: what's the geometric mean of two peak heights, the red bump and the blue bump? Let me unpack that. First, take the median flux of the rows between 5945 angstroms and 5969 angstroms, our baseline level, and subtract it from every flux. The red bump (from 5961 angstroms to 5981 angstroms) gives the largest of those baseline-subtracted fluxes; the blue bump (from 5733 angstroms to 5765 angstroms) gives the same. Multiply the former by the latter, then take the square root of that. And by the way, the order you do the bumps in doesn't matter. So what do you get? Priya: 0.33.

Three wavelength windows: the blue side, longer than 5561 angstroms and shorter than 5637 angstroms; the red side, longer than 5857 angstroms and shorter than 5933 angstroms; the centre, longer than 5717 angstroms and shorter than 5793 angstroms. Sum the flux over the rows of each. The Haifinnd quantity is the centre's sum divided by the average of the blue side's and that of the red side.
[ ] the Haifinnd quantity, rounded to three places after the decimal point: 1.043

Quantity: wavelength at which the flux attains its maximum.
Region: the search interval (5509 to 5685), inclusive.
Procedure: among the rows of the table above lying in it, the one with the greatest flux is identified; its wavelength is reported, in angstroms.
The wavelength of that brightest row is 5611.0 angstroms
